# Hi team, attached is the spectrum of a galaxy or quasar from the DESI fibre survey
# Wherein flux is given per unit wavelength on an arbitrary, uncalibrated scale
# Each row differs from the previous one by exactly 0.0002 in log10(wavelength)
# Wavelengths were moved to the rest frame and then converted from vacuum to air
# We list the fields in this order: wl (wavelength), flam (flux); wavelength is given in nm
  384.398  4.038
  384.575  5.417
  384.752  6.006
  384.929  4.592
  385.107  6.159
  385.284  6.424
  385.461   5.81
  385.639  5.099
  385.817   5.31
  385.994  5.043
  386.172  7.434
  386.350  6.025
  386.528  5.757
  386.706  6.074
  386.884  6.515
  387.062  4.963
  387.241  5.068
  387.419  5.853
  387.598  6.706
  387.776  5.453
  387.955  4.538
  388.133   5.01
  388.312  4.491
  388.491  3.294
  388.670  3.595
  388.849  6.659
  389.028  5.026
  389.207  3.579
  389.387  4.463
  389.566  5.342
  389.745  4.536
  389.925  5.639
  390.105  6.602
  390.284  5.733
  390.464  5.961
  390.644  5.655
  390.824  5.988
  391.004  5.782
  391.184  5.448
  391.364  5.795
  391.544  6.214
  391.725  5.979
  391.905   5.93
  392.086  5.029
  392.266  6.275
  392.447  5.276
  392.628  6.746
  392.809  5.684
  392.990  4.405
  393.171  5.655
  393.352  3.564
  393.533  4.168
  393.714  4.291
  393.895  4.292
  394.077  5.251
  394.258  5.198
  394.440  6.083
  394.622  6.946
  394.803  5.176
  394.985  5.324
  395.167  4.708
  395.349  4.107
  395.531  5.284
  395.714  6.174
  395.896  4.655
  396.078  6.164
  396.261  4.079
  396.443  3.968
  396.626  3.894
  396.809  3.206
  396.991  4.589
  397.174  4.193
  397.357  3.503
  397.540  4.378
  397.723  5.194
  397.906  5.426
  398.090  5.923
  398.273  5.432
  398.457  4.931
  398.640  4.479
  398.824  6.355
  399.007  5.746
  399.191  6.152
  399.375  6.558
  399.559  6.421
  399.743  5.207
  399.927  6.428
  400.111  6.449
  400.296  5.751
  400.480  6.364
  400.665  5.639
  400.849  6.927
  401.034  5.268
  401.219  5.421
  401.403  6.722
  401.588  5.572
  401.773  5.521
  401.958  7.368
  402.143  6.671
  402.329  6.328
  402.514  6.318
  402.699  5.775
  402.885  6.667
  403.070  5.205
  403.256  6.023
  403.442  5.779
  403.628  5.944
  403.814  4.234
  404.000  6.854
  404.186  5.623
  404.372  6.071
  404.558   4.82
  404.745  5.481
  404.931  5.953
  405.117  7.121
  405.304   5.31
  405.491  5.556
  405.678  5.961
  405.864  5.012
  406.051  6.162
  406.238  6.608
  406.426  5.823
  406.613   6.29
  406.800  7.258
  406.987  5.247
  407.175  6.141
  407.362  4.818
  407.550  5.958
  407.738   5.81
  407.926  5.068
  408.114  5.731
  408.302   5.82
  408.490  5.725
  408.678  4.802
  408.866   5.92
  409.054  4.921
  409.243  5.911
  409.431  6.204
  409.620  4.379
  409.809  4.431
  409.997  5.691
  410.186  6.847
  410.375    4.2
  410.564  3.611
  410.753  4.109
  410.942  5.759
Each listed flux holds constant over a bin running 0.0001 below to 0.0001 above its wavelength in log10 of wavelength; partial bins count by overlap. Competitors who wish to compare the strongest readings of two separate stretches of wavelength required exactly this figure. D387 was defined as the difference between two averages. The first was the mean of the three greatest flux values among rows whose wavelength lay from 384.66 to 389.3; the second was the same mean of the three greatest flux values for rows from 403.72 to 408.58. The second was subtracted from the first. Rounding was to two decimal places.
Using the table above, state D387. -0.14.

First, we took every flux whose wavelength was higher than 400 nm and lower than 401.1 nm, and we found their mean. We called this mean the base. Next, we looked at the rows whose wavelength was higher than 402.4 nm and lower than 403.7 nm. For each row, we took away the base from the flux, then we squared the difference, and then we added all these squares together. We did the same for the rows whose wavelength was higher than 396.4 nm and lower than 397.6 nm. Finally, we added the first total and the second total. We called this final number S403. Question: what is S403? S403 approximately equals 34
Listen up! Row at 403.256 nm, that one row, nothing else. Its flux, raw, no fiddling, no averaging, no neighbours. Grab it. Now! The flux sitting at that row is 6.023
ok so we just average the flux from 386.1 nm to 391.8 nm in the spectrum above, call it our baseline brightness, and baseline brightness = 5.5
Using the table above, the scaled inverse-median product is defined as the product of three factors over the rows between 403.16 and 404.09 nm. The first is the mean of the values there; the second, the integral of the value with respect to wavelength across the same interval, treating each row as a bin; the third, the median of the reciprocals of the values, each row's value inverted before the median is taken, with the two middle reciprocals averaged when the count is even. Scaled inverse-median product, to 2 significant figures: 5.2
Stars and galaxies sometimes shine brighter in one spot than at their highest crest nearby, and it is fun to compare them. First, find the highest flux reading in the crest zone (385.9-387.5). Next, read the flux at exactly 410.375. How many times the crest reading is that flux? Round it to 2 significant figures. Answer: 0.56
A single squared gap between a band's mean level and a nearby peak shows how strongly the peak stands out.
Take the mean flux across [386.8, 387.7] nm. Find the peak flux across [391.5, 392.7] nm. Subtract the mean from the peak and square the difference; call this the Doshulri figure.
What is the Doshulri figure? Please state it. 1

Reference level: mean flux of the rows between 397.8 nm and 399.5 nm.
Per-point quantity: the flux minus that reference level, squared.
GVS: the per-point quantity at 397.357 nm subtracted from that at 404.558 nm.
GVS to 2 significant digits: -4.0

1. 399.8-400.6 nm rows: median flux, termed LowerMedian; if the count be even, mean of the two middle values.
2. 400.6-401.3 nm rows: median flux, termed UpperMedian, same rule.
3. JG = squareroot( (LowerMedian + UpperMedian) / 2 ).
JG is 2.44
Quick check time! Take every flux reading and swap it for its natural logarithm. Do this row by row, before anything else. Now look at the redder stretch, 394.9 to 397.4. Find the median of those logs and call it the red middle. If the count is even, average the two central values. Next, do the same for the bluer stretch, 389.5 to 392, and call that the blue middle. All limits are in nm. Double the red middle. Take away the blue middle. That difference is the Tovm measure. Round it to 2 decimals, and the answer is 1.20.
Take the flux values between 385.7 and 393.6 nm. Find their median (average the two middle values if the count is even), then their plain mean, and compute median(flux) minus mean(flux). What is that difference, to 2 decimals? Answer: 0.23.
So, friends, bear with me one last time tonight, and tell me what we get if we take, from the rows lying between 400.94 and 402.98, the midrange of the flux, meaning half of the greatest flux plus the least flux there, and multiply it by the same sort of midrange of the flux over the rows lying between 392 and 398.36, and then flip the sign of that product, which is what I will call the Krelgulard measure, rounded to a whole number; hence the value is -32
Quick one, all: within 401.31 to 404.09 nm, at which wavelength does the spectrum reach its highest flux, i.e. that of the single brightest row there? 401.958 nm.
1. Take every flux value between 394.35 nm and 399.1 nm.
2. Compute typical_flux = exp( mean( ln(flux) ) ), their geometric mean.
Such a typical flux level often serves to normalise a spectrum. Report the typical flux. 4.91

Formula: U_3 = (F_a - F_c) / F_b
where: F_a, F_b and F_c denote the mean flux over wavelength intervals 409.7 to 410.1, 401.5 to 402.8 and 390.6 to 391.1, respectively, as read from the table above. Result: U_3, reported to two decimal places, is -0.12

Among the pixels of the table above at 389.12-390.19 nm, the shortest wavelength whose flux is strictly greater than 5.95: 390.105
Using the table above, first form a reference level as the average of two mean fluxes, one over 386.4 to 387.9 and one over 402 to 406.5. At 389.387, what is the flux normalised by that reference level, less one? -0.24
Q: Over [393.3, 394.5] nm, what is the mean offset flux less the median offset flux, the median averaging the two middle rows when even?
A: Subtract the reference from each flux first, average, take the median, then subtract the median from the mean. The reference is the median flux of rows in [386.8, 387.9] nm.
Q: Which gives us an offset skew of 0.40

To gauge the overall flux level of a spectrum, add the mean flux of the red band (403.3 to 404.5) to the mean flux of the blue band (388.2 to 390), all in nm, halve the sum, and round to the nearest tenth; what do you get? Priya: 5.2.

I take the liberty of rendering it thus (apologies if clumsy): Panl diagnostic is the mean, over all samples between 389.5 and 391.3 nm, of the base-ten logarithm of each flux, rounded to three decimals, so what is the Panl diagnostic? 0.752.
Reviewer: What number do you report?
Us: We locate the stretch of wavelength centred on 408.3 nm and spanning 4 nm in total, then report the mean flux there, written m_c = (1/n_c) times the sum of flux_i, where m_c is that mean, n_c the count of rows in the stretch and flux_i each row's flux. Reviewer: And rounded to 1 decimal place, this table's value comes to 5.7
